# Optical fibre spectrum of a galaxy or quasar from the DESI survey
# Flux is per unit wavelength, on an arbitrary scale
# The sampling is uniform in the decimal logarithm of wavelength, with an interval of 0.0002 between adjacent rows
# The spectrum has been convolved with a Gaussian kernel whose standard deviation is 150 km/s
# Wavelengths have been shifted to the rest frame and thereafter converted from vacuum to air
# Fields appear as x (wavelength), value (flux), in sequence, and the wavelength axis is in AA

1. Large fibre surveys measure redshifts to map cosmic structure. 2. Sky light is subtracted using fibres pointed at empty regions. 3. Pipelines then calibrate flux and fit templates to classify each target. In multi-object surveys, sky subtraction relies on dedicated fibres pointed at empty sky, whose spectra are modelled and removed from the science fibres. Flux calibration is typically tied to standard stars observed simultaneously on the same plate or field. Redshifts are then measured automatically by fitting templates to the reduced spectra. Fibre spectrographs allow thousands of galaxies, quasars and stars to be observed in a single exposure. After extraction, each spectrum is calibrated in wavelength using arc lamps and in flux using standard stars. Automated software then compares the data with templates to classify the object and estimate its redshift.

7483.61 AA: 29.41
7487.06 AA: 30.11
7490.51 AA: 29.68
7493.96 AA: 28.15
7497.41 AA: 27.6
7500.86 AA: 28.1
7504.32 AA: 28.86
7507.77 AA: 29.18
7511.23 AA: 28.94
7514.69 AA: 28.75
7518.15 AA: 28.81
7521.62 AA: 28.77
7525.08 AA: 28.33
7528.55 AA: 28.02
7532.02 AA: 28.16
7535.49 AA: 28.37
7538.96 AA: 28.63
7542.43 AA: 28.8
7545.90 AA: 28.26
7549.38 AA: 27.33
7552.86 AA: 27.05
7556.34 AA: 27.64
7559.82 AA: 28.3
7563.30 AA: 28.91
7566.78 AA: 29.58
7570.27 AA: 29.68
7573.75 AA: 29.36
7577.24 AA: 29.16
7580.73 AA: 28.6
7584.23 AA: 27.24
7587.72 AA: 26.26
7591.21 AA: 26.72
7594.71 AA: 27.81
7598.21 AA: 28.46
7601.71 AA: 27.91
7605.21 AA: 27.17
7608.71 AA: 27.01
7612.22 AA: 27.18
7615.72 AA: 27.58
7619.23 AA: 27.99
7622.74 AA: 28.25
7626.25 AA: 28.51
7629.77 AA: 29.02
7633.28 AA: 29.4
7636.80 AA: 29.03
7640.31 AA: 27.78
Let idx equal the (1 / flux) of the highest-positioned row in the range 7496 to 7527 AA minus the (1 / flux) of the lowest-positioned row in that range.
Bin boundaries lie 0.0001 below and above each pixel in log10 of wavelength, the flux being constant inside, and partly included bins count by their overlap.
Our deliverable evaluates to -0.0009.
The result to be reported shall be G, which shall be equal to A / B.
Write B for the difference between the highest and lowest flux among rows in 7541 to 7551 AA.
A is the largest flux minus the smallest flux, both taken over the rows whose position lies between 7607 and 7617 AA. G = 0.4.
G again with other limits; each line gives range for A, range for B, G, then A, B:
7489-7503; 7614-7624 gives 3.1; 2.1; 0.7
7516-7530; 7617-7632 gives 0.8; 0.8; 1.0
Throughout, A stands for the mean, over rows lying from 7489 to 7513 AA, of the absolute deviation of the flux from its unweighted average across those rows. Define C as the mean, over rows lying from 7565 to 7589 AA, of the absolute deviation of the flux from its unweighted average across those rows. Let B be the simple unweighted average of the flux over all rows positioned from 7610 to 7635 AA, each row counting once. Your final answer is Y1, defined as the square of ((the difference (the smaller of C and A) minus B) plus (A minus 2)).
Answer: 846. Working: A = 0.60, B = 28.3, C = 1.03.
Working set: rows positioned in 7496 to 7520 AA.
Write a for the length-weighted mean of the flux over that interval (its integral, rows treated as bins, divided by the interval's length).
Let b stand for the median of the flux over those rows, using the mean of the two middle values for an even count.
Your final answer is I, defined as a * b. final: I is 824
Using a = 28.6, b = 28.8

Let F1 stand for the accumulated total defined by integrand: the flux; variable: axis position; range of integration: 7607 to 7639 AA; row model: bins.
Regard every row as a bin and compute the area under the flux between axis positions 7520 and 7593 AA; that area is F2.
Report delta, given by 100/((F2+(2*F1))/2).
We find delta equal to 0.052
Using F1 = 903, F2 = 2062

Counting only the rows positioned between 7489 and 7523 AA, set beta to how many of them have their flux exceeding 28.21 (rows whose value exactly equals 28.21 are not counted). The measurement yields 7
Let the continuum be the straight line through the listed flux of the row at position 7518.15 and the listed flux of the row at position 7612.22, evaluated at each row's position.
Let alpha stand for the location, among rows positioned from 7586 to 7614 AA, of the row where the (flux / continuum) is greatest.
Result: 7598.21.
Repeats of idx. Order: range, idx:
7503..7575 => -0.0006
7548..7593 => 0.0008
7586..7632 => -0.0036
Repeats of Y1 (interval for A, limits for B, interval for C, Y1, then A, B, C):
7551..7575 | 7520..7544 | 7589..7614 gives 846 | 0.84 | 28.4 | 0.51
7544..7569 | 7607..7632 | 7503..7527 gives 845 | 0.70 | 27.9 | 0.16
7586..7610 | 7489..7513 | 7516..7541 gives 886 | 0.62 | 28.6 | 0.25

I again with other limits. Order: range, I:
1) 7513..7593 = 803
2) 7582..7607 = 746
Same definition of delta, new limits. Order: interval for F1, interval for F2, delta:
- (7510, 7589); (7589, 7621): 0.037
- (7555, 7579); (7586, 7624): 0.082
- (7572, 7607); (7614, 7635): 0.078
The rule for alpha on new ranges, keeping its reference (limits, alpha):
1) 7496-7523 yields 7507.77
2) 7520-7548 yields 7542.43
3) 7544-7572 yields 7570.27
